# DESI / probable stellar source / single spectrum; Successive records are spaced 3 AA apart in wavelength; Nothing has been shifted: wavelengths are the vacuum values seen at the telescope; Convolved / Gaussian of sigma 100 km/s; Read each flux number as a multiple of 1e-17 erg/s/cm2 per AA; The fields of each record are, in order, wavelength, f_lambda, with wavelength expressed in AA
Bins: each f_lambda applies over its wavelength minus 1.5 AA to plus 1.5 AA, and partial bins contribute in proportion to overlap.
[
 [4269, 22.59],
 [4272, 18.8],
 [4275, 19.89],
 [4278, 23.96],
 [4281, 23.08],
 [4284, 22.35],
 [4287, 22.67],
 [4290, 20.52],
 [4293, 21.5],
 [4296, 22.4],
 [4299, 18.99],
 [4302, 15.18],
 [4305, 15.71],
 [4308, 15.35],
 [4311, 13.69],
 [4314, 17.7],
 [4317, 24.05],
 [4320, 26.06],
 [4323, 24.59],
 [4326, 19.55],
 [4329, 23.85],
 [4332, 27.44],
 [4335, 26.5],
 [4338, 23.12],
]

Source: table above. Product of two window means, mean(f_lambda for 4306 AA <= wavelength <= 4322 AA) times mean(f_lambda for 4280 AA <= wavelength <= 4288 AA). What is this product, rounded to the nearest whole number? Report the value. 440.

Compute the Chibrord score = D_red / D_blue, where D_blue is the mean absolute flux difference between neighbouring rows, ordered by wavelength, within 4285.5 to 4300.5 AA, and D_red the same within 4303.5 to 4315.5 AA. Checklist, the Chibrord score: 1.08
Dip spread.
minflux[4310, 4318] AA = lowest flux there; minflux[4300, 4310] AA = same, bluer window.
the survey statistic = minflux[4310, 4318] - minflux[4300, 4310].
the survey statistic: -1.5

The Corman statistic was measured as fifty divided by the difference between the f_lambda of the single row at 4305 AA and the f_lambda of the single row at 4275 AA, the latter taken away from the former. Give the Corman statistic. -12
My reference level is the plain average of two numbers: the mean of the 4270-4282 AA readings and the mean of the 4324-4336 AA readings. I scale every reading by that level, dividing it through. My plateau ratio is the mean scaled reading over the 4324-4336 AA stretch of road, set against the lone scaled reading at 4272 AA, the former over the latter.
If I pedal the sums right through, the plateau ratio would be 1.3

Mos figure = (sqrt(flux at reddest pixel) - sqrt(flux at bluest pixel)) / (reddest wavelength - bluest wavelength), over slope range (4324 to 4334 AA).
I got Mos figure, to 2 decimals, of 0.14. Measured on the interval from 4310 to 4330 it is 0.07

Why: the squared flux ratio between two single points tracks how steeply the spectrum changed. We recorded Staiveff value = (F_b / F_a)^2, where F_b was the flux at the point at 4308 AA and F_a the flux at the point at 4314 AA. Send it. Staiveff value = 0.75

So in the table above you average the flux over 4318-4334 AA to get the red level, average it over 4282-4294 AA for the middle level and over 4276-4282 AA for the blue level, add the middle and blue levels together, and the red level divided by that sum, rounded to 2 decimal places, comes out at 0.54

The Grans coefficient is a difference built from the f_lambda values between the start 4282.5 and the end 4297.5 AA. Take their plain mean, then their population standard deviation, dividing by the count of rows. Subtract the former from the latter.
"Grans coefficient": -21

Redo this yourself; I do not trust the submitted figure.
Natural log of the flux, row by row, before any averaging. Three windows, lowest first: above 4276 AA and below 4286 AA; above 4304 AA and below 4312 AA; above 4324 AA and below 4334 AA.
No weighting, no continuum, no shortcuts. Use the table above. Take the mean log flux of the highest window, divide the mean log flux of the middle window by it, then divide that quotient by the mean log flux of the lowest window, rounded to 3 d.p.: 0.273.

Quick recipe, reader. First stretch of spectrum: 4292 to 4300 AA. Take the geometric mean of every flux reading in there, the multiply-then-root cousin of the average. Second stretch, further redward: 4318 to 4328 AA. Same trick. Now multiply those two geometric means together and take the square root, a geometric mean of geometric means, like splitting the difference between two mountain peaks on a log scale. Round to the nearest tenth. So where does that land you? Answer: 22.0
